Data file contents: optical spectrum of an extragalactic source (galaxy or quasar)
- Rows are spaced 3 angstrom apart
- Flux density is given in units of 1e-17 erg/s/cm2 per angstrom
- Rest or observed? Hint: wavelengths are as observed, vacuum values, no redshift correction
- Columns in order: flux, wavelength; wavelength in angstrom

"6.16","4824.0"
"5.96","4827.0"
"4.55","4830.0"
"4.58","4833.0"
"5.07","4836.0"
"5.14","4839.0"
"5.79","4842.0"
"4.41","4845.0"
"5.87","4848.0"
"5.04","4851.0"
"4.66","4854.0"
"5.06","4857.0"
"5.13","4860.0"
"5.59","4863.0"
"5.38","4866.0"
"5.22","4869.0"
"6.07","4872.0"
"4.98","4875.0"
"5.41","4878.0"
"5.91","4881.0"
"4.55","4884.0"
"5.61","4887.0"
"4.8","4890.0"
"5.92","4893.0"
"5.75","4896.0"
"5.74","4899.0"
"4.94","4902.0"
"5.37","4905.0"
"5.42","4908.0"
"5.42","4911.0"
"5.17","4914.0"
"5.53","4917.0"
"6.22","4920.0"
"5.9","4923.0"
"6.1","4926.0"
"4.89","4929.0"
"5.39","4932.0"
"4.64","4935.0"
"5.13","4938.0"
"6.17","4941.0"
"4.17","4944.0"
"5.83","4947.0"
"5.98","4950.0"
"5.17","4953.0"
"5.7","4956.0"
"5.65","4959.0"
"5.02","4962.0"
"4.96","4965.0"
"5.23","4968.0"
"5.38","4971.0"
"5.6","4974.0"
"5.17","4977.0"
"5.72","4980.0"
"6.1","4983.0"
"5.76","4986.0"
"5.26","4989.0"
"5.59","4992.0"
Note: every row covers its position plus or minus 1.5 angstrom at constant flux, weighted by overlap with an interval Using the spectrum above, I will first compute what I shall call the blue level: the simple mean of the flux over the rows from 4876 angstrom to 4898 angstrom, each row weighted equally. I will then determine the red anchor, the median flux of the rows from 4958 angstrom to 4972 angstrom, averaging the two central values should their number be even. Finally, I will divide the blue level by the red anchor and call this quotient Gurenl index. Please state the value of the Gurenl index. 1.04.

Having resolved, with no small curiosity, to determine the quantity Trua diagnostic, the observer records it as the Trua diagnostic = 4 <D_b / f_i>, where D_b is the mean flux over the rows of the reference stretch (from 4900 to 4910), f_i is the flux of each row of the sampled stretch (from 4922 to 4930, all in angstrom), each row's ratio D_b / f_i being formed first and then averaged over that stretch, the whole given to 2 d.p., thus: 3.76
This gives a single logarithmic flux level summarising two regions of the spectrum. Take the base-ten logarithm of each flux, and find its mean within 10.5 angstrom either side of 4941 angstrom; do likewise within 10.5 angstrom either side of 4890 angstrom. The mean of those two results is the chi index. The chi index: 0.729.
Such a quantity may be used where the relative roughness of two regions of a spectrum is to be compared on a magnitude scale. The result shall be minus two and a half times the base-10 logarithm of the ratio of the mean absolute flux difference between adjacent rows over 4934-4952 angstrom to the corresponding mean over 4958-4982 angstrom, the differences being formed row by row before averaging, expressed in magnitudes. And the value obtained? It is -1.3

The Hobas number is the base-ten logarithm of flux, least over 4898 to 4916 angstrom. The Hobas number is 0.694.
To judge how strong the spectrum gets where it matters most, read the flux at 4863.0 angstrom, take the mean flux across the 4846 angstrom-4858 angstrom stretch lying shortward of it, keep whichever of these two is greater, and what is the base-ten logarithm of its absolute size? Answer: 0.747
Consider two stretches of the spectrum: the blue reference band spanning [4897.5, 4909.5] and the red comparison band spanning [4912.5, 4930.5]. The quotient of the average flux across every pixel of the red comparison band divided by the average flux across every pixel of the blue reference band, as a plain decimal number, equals 1.050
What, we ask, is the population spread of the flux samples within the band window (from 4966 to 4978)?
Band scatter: 0.17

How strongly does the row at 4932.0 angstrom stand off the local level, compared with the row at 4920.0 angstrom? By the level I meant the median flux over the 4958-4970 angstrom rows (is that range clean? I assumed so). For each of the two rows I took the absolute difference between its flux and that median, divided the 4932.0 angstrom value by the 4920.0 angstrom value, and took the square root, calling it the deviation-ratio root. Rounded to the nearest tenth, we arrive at 0.5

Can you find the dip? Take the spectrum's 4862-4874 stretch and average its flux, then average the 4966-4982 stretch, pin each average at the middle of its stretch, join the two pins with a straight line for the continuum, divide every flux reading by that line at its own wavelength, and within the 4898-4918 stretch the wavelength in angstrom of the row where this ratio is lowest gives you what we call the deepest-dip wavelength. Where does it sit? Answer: 4902.0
